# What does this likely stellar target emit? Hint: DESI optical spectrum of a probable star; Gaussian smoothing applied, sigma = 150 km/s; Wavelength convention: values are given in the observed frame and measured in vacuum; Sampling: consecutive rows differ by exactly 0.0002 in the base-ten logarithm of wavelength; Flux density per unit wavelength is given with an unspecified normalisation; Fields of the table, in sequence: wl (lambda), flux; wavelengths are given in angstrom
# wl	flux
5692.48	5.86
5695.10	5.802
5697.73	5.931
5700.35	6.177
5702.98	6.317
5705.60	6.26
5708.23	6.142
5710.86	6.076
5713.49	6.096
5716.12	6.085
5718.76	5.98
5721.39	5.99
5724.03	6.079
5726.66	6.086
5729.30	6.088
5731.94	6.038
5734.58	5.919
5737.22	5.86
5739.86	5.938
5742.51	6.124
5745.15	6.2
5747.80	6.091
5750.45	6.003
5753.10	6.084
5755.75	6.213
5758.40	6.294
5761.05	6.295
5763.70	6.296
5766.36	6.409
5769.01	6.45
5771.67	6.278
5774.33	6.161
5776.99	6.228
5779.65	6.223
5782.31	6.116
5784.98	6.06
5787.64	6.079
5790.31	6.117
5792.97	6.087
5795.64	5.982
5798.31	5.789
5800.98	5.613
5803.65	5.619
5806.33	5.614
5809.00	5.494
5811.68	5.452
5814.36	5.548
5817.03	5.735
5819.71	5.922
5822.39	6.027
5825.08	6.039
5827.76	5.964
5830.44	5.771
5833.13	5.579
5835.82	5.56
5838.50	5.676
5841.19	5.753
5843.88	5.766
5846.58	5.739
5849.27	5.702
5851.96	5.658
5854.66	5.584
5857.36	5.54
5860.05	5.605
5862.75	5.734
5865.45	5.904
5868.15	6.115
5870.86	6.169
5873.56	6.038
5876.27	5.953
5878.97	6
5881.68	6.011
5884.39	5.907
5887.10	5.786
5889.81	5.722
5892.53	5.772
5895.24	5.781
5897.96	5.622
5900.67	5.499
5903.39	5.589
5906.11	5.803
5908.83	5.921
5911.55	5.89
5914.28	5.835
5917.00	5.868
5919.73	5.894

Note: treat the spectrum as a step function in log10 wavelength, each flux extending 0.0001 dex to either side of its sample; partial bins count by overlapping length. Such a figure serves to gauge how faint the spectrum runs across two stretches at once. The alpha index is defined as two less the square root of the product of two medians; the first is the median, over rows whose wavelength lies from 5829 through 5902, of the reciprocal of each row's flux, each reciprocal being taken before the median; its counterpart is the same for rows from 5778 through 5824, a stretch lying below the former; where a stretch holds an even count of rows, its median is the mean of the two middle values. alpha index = 1.83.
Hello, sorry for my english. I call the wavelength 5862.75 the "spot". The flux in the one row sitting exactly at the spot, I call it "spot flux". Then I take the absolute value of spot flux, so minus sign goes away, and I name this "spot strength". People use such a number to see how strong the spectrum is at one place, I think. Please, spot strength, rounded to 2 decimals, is 5.73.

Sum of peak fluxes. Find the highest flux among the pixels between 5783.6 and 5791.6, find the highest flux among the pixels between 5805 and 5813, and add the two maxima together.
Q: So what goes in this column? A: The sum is 11.7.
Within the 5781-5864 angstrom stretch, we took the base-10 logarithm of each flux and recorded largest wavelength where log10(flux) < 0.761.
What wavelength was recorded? 5862.75 angstrom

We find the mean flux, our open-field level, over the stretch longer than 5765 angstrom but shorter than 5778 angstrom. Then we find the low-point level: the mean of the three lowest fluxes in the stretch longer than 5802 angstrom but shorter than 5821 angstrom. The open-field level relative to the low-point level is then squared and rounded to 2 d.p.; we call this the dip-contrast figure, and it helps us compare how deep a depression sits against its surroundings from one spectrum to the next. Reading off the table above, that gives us 1.32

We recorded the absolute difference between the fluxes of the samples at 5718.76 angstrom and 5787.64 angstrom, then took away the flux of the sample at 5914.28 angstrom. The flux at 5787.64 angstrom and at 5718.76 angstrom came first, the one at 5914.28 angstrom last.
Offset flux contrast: -5.74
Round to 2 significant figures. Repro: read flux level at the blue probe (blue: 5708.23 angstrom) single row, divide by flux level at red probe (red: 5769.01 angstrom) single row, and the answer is 0.95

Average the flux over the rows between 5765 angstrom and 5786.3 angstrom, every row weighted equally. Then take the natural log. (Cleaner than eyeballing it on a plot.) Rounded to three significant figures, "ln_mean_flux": 1.83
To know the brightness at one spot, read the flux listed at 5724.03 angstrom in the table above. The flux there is 6.079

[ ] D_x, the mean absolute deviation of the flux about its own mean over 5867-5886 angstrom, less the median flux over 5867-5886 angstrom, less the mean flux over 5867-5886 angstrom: -12.0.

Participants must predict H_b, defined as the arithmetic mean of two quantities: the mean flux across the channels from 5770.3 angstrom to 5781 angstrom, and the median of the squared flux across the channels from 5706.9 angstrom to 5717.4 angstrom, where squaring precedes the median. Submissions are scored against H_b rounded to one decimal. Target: 21.7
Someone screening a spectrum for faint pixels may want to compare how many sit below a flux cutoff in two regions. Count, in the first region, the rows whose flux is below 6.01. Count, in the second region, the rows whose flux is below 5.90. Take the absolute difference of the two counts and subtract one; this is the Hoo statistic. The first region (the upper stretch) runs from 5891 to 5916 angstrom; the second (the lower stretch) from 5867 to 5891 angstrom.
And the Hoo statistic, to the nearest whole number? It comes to 6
